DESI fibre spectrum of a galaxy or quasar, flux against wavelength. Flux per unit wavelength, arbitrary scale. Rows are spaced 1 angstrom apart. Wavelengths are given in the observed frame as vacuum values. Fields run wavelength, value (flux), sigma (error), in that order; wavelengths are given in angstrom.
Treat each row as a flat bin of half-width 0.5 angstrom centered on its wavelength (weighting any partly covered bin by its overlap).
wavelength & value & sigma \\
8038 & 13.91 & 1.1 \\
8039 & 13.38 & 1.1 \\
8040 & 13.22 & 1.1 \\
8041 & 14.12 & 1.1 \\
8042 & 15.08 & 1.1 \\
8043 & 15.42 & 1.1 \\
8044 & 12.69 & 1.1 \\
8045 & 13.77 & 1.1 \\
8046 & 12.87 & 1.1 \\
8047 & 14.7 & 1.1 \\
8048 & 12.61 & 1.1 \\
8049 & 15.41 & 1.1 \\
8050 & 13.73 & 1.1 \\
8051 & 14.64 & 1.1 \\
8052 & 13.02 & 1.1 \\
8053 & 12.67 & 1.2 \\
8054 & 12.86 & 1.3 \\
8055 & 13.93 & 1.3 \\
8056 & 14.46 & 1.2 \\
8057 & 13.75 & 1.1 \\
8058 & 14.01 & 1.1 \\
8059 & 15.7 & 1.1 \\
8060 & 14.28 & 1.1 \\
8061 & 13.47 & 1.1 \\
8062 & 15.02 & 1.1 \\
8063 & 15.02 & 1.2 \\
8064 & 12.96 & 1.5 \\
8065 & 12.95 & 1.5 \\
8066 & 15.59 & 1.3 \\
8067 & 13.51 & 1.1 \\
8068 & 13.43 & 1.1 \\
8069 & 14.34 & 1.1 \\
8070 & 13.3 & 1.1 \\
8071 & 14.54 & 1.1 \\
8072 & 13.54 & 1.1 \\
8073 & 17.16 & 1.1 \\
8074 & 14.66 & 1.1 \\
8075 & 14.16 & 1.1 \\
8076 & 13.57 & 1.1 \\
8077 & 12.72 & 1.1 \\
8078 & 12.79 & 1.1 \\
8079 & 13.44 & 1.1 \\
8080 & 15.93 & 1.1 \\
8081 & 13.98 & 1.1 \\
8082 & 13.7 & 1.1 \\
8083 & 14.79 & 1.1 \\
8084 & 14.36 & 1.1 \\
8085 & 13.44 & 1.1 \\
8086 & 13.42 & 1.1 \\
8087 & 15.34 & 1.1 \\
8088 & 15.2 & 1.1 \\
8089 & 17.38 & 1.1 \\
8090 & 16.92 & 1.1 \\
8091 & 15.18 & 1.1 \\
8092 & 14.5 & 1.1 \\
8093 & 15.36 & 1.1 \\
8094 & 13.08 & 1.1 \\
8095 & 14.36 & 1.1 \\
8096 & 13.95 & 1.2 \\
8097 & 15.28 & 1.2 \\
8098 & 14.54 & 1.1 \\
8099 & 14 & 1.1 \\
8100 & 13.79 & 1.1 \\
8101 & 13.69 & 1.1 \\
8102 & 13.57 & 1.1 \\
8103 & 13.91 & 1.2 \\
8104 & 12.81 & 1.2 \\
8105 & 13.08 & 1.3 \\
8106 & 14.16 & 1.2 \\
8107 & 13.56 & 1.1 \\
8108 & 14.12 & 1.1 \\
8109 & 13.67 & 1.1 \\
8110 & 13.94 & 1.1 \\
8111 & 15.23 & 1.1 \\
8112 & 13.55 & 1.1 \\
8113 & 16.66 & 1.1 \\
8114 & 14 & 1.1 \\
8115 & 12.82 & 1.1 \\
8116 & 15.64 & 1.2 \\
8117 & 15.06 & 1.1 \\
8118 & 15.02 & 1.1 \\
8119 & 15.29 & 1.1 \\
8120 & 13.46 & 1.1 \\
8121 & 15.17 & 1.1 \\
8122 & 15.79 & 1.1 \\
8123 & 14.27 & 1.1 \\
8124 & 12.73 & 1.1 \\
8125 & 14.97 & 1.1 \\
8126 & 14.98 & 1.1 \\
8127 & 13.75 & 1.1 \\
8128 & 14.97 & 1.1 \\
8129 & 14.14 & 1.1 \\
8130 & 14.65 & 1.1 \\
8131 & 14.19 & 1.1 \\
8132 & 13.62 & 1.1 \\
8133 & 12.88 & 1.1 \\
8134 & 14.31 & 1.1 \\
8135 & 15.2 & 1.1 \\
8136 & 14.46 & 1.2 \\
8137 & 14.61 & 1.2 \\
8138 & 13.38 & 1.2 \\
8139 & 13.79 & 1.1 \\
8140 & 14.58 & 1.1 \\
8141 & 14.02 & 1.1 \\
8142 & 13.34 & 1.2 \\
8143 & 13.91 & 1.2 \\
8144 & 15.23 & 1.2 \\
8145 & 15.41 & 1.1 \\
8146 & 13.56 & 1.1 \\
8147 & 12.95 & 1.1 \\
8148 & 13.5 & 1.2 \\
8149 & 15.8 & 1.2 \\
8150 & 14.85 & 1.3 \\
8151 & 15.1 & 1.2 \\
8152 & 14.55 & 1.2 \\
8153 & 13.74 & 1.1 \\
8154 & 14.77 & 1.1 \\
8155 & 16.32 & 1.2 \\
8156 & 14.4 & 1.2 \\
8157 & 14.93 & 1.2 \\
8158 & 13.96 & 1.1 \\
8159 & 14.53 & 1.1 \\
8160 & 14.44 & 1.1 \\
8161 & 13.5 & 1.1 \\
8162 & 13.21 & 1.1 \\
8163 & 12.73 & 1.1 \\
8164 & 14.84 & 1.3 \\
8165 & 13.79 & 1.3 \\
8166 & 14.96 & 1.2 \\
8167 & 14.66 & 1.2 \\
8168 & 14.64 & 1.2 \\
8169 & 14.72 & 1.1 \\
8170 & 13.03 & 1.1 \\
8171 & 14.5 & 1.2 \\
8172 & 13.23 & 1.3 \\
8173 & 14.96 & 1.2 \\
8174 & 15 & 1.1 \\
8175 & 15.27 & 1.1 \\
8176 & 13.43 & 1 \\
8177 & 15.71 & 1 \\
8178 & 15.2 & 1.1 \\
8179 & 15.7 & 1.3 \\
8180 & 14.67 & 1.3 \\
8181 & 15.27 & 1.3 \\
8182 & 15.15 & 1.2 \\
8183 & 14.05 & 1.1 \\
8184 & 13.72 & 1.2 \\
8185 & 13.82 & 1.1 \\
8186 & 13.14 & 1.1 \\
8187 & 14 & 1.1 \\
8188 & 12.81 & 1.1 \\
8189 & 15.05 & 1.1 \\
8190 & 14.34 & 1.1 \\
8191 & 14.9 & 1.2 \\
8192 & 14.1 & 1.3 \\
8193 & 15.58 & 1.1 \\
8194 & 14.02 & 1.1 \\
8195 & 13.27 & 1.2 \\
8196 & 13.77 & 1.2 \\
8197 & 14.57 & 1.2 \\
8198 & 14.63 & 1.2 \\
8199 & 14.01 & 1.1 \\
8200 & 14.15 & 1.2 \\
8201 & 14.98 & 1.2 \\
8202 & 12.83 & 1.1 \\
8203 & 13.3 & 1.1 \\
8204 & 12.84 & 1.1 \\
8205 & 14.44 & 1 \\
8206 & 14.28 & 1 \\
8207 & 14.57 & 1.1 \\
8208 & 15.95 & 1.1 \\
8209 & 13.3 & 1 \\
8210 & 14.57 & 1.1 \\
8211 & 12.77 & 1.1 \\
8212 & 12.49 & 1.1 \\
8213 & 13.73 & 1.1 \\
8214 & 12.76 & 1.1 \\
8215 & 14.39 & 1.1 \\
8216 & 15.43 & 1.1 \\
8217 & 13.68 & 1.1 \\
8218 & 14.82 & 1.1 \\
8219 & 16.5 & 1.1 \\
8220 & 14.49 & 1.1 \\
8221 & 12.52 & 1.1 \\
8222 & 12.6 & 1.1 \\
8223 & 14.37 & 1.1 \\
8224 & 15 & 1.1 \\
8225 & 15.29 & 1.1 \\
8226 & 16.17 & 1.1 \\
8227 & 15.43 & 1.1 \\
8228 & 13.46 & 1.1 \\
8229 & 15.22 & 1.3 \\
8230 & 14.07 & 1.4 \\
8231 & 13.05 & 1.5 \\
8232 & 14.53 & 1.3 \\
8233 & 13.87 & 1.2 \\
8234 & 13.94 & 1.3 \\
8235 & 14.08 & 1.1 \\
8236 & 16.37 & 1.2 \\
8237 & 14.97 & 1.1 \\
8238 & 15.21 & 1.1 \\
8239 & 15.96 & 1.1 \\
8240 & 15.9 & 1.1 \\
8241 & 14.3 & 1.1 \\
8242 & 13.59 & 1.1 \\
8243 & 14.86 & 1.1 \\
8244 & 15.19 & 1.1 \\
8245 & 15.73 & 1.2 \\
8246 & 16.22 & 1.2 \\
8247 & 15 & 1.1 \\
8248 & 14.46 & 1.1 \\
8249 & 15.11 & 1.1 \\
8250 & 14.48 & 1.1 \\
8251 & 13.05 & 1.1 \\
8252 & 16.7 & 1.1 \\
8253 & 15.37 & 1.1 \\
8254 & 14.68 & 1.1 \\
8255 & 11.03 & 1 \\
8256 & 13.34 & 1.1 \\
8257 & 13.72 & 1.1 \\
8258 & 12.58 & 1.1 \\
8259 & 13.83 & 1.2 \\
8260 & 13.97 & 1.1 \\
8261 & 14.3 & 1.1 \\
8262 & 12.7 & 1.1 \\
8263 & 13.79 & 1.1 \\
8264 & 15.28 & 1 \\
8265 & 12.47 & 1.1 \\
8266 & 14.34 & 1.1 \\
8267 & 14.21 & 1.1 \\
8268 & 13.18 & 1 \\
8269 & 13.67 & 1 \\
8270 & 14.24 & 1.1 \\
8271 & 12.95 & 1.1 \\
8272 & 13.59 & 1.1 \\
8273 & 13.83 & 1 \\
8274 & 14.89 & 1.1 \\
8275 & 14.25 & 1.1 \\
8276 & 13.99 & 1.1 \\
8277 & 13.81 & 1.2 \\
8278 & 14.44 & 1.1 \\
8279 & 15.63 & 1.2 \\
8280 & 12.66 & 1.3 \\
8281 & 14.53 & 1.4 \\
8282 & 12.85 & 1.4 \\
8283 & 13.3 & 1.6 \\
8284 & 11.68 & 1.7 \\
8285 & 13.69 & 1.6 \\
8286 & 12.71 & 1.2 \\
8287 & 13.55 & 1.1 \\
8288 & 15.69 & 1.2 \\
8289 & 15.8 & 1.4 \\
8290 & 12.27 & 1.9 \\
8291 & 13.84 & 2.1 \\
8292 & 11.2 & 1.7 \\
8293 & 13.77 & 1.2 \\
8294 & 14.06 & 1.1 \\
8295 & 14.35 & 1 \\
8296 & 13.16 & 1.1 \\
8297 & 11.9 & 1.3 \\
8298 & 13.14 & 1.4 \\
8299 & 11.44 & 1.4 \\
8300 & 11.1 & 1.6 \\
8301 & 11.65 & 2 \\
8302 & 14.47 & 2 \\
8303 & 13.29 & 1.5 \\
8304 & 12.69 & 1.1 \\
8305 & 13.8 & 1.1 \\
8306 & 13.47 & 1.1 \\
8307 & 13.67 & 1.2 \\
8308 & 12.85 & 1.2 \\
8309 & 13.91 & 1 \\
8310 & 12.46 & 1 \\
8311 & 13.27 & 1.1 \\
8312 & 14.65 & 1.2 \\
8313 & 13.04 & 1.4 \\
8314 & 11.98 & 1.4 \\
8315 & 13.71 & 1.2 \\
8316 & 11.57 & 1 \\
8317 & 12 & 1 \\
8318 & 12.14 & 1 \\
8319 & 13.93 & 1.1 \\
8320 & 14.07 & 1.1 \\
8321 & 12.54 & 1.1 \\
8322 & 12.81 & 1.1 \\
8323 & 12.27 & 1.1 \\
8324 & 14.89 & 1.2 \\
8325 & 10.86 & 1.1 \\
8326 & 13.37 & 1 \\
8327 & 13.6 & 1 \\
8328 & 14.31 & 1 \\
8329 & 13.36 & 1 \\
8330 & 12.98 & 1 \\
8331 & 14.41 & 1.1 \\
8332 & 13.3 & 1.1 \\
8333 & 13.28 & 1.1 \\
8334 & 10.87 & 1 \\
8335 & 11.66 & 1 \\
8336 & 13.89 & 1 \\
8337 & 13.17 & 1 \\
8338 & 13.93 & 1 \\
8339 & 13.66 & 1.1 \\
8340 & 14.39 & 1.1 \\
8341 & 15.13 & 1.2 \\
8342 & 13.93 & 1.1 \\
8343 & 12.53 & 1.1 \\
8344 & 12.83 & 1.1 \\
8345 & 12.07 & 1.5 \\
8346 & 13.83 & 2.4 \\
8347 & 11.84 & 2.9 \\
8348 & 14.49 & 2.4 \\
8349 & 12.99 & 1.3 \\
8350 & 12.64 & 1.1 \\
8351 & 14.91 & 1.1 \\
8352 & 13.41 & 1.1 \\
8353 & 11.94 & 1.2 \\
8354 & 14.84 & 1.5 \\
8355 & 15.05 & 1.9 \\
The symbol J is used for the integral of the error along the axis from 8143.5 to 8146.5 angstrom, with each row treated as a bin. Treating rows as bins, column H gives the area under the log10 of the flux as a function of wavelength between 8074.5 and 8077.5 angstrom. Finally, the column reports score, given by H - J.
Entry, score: 0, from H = 3.4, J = 3.4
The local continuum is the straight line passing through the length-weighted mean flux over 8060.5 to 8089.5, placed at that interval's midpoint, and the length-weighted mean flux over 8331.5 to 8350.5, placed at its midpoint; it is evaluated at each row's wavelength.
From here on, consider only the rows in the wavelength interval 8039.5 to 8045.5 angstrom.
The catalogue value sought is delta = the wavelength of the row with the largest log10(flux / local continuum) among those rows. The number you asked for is 8043 angstrom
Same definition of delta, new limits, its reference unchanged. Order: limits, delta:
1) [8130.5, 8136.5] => 8135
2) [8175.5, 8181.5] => 8177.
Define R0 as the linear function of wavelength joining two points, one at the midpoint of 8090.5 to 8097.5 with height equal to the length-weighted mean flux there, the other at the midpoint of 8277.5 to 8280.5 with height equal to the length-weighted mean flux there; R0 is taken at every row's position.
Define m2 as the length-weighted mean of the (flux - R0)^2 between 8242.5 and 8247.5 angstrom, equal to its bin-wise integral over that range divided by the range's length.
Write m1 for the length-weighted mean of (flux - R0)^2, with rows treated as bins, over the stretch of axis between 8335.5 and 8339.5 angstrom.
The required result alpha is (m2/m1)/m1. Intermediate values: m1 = 0.3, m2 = 1.5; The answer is 13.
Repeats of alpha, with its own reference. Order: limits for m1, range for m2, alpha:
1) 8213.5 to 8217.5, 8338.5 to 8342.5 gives 0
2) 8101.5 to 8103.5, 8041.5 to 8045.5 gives 3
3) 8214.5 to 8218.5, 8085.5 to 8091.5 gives 13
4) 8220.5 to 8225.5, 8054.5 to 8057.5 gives 0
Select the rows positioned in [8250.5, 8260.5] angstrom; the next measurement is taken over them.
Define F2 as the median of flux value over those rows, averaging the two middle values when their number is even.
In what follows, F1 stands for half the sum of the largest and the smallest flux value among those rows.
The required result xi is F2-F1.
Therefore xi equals -0.09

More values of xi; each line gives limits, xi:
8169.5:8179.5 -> 0.61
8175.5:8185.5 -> 0.34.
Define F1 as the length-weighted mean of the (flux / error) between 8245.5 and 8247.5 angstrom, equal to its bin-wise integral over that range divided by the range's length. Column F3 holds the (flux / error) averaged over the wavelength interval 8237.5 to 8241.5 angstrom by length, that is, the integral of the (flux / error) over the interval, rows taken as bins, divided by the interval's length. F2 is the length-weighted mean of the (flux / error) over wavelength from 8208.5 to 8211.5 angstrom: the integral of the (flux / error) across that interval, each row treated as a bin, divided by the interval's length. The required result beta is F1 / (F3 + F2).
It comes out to 0.51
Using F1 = 13.6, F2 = 12.72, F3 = 13.9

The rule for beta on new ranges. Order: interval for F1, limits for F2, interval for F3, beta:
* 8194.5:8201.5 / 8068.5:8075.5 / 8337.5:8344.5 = 0.47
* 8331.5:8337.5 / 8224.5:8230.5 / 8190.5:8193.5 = 0.49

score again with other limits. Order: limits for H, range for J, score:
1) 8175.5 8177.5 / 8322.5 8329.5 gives -5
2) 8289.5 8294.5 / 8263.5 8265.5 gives 3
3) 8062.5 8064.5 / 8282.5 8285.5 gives -3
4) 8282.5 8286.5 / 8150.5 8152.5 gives 2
